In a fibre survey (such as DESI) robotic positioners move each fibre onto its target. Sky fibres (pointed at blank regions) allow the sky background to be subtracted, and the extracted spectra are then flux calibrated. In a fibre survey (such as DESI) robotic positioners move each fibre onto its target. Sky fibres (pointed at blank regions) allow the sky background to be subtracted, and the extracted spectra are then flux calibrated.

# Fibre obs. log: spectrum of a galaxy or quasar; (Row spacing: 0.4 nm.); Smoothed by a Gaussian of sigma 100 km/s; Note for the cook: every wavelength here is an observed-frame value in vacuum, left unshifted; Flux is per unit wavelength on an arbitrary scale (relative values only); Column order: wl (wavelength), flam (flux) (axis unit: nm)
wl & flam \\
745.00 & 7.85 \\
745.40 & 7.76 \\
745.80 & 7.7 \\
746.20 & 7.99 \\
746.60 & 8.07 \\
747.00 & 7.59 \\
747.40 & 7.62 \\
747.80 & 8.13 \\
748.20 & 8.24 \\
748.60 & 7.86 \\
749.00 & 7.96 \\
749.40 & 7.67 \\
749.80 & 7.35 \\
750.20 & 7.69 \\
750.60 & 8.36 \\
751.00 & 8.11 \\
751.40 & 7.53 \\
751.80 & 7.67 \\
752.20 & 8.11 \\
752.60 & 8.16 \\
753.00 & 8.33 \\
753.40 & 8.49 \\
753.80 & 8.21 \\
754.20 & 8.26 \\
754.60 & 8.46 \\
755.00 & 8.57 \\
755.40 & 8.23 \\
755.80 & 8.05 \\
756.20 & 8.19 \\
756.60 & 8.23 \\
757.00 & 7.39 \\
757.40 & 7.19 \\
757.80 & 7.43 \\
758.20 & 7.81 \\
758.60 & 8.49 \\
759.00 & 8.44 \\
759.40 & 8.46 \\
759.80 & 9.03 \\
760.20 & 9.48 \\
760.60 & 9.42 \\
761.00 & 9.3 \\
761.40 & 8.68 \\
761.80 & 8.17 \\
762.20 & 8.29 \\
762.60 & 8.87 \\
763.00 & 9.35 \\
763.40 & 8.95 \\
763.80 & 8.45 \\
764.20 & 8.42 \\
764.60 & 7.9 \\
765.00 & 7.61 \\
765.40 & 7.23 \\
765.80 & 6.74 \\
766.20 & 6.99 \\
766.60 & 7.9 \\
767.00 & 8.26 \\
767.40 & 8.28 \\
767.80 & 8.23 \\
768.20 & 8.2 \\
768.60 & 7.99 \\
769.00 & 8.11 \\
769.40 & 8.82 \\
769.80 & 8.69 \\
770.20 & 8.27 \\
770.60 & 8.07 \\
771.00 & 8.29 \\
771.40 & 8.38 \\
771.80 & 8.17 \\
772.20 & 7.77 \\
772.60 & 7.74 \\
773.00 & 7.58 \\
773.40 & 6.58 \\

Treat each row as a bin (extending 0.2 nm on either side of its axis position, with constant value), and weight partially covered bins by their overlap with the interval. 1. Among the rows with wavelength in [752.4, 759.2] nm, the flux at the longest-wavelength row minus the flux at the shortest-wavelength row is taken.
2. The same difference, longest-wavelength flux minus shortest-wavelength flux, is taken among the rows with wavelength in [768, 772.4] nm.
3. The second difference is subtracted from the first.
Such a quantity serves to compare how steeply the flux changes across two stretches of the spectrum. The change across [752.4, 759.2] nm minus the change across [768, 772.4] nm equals 0.71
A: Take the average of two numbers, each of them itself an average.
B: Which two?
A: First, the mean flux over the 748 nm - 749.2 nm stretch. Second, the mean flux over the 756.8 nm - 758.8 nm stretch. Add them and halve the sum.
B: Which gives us 7.8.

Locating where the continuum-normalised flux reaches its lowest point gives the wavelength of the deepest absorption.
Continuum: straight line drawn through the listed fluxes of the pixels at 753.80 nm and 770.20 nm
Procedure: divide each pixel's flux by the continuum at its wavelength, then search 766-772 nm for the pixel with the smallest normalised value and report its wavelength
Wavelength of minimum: 766.20 nm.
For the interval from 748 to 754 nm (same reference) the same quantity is 749.80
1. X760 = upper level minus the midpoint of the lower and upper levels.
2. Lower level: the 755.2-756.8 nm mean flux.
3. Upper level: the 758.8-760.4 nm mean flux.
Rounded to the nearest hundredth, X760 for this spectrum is 0.34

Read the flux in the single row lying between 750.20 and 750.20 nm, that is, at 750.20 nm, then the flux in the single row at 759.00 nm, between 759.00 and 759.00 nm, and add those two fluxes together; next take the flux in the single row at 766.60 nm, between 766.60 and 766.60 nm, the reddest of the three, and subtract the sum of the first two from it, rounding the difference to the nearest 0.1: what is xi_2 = -8.2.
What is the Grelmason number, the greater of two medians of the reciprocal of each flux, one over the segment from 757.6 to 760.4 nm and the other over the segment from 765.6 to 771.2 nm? 0.122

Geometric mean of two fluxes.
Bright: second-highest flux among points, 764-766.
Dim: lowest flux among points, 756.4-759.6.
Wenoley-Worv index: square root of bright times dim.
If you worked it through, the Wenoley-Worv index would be 7.5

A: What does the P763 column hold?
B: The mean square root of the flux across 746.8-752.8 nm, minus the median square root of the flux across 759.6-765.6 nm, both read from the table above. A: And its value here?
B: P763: -0.14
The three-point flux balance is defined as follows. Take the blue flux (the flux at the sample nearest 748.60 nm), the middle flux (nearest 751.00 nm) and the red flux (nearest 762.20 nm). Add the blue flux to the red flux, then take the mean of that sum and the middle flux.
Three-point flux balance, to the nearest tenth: 12.1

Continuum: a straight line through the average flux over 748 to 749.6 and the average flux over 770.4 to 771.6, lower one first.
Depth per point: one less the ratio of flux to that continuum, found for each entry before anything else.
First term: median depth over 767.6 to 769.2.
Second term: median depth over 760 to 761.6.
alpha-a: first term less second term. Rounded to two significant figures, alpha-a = 0.16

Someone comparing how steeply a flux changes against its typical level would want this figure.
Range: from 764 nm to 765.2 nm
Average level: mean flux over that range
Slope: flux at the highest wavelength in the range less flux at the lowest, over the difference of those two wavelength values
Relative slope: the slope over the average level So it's -0.13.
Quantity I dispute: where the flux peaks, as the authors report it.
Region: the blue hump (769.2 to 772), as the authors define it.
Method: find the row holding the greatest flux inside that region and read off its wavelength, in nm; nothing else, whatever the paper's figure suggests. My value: 769.40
